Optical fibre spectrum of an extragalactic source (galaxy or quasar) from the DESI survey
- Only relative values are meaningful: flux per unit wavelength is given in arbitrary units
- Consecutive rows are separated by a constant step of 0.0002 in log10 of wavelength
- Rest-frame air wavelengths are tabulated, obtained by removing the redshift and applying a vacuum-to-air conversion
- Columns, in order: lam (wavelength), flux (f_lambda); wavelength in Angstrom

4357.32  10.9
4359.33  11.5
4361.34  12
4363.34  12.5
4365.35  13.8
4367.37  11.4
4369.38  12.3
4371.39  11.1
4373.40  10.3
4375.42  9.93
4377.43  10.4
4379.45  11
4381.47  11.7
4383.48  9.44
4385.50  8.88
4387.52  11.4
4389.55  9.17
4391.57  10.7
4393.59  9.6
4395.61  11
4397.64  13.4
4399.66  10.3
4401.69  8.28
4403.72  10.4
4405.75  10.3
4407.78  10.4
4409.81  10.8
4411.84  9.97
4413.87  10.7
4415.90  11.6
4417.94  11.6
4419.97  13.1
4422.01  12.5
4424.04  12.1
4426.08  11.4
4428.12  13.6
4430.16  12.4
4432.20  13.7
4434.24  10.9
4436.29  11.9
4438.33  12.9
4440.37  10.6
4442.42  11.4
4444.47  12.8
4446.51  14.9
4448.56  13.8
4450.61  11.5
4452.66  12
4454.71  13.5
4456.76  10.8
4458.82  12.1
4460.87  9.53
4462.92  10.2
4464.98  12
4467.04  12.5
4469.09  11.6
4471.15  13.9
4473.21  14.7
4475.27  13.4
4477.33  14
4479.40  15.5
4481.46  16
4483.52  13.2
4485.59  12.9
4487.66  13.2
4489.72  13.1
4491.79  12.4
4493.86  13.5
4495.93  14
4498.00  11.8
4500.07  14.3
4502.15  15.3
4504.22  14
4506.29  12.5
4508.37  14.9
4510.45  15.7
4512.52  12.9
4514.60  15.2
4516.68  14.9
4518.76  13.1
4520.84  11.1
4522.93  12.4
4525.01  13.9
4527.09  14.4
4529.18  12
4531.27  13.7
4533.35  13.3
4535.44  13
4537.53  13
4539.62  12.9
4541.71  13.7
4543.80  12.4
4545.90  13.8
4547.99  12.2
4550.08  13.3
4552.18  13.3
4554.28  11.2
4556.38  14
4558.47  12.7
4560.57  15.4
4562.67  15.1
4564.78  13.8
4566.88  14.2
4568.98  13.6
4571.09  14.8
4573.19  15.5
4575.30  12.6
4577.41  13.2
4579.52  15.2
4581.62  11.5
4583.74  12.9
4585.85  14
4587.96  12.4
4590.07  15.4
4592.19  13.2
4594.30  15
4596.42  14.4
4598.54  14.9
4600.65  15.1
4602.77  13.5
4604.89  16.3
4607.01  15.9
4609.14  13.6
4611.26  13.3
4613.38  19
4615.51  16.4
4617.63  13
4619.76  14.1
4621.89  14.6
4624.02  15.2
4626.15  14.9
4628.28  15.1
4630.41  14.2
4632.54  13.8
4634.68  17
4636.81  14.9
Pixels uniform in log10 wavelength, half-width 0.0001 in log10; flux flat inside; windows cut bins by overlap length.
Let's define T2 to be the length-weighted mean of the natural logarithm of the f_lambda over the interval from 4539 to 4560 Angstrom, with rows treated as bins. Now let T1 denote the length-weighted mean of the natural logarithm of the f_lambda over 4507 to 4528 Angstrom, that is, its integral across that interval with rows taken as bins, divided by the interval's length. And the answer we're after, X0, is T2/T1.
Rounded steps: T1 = 2.62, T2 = 2.56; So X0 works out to 0.98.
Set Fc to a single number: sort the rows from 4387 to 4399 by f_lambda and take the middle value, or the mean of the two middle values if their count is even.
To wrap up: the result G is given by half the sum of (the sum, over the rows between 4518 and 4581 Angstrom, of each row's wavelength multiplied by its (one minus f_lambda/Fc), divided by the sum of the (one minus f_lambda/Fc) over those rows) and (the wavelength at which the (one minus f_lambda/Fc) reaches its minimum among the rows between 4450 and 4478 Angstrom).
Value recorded 4512.9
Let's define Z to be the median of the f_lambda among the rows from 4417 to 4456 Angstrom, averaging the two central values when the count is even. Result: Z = 12.4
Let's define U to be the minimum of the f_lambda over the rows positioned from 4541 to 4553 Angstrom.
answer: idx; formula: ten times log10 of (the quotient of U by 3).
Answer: 6.1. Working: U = 12.2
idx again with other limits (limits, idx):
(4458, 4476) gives 5.0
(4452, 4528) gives 5.0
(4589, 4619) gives 6.4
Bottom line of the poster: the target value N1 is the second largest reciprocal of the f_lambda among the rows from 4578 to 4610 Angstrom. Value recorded 0.081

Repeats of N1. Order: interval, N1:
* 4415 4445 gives 0.092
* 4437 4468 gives 0.098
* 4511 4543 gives 0.083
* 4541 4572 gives 0.082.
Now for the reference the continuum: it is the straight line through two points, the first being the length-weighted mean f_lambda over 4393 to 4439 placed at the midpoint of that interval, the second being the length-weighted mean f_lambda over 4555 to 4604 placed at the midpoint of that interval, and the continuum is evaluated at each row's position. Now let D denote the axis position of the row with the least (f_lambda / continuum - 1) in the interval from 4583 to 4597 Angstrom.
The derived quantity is 4587.96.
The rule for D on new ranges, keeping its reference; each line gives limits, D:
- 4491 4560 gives 4554.28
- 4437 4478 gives 4460.87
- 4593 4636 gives 4617.63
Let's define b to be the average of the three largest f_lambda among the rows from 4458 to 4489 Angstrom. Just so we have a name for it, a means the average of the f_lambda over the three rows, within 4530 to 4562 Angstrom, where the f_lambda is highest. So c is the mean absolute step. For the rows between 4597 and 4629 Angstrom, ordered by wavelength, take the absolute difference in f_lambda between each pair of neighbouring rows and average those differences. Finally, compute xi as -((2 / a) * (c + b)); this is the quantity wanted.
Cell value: -2.36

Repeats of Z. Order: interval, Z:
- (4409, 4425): 11.6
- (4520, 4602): 13.6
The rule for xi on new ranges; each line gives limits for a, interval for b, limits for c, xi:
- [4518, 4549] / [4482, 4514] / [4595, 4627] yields -2.41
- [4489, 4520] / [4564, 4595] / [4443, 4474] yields -2.19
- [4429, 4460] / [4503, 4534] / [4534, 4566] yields -2.33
